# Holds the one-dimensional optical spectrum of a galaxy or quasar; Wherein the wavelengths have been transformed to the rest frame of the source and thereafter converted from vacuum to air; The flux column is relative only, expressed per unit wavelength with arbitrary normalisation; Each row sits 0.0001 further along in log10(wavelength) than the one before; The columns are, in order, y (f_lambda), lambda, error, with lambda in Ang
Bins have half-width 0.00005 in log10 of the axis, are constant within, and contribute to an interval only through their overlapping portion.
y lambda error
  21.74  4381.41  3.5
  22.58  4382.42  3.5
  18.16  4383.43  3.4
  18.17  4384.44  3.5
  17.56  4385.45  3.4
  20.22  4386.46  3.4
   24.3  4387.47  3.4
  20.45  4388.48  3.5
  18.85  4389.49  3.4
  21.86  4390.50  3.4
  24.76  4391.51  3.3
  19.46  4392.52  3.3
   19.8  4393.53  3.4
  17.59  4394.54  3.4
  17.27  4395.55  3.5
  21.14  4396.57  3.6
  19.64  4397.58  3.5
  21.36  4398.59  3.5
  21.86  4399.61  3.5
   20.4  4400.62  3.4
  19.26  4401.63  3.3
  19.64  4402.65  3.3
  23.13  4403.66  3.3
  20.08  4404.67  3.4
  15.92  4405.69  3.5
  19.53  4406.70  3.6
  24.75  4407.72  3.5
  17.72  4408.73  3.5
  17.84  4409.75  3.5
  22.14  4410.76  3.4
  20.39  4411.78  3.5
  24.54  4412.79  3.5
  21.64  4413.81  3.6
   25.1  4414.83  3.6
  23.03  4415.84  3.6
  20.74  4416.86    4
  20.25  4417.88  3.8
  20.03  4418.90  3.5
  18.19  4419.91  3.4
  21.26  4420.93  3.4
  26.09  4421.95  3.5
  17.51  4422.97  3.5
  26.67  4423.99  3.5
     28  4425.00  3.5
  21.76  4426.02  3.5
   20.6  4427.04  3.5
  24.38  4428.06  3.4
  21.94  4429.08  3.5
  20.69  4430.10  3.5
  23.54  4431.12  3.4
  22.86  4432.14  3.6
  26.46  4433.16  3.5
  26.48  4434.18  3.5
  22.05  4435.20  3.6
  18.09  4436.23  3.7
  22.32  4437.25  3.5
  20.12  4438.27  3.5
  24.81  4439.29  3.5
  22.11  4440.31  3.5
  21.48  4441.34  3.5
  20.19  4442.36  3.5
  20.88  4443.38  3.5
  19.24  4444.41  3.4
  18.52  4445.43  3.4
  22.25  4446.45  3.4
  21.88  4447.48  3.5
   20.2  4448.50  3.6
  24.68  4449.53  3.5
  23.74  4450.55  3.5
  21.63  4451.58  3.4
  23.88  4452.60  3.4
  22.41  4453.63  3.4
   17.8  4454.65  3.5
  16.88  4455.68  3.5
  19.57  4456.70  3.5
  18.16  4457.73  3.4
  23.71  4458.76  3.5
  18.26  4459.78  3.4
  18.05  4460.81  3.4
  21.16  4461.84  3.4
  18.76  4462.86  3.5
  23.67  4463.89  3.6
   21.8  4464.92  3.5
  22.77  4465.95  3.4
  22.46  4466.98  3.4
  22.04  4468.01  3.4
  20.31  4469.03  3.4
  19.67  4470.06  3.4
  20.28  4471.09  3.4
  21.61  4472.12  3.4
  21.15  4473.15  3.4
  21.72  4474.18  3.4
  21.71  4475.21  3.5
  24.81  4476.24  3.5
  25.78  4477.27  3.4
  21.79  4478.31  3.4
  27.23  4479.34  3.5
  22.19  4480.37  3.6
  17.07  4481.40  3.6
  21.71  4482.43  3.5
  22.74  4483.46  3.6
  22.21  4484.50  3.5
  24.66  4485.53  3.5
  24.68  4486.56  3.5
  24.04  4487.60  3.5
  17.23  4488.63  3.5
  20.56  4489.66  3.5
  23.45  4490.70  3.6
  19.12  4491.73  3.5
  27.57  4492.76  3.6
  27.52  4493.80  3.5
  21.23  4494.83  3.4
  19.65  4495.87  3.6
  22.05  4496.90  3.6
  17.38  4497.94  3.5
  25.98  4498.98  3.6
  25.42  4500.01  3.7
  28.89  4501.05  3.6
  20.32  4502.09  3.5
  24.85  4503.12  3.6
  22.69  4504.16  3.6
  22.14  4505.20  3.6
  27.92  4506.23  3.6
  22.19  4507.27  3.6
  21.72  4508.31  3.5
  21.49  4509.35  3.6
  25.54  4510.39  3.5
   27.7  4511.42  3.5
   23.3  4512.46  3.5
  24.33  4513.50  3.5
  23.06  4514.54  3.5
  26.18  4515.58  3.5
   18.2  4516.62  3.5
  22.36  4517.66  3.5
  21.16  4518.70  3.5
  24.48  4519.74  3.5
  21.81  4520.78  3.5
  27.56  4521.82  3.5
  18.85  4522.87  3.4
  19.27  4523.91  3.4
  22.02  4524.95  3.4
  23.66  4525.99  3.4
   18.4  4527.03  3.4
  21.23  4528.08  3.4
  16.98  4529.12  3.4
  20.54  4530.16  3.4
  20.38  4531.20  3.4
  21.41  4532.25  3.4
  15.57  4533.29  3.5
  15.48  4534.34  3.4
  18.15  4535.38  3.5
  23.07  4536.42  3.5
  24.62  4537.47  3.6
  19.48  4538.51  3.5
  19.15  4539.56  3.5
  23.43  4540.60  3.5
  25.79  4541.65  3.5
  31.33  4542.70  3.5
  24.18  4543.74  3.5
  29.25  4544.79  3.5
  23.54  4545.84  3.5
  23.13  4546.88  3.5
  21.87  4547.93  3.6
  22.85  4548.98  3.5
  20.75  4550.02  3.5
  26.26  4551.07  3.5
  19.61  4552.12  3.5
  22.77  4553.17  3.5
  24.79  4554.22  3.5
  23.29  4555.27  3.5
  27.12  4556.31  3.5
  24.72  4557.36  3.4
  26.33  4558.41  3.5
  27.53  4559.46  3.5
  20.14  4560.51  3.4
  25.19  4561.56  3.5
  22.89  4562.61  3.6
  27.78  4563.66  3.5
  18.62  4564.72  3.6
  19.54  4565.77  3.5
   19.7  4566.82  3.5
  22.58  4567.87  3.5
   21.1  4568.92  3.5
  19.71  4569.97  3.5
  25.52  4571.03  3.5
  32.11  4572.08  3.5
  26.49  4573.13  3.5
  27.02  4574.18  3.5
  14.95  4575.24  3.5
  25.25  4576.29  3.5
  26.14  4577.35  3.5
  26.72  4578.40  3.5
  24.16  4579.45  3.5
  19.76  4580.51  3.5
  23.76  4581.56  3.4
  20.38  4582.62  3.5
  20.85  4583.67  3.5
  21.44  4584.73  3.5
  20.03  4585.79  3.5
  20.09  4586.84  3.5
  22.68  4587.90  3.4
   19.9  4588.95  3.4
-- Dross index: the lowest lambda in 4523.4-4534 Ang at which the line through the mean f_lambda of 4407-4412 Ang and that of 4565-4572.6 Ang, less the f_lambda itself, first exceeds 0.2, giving 4523.91 Ang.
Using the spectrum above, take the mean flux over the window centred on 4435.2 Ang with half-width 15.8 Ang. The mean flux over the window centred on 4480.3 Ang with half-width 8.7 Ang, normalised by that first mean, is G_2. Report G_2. 1.01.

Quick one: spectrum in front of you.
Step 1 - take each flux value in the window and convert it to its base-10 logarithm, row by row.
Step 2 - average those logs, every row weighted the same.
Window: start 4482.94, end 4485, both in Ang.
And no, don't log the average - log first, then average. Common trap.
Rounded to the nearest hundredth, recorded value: 1.35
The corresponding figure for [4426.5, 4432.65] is 1.35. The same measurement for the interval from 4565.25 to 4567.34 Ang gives 1.29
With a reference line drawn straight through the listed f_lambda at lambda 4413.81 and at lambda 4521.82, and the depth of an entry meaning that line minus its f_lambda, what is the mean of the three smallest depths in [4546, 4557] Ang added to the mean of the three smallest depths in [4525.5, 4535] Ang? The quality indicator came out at 9.1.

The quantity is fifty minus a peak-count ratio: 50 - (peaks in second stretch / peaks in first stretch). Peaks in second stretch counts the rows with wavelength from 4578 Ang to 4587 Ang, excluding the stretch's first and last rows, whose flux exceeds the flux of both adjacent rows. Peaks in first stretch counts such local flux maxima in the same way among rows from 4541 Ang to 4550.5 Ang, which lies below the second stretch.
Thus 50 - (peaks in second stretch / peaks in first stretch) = 49.3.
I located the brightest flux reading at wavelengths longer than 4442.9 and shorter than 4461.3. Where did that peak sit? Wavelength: 4449.53 Ang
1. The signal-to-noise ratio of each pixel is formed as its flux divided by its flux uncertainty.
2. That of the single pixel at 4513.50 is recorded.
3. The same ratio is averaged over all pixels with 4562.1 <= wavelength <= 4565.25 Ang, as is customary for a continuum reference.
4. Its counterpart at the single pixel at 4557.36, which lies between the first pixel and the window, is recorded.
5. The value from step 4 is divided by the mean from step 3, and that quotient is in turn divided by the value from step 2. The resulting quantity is 0.16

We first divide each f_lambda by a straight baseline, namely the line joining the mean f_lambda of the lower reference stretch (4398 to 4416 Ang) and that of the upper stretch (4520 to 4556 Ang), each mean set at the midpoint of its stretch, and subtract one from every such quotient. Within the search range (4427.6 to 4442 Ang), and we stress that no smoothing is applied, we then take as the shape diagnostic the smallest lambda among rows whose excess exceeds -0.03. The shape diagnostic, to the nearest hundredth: 4428.06 Ang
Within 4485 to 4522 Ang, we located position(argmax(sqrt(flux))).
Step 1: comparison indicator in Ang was 4501.05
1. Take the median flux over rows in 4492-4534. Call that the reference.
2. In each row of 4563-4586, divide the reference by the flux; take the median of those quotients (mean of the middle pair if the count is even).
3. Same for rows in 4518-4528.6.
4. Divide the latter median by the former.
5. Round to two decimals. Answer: 1.02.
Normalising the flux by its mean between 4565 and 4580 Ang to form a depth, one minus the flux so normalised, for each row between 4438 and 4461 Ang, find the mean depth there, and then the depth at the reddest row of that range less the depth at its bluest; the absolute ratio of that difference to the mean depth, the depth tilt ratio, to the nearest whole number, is 1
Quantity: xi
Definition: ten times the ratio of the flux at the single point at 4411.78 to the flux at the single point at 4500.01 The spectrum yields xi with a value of 8.0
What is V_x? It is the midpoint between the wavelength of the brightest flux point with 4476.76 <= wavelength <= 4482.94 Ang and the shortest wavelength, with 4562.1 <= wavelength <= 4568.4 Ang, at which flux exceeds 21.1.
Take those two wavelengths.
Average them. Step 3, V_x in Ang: 4521.0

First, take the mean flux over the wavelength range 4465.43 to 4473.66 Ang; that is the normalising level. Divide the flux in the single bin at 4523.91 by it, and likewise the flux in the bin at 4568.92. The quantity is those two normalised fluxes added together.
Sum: 1.9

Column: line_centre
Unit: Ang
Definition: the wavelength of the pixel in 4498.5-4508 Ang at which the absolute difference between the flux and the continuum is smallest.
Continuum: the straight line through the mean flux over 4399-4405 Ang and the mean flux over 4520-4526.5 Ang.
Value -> 4505.20 Ang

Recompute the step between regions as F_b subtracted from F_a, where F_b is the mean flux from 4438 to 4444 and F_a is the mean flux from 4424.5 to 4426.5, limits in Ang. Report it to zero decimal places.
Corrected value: 3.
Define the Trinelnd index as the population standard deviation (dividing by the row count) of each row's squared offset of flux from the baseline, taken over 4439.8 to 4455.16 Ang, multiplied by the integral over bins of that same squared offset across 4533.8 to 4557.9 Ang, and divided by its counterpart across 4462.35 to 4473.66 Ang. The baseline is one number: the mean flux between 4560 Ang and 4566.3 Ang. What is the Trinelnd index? 54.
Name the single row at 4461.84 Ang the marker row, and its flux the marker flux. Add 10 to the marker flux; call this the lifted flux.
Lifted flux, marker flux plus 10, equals 31.2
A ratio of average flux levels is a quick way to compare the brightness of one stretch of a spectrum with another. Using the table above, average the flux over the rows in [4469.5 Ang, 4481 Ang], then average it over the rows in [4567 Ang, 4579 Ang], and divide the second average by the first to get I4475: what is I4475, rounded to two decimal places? 1.08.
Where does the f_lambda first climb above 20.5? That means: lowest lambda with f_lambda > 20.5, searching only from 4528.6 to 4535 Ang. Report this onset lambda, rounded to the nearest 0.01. 4530.16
